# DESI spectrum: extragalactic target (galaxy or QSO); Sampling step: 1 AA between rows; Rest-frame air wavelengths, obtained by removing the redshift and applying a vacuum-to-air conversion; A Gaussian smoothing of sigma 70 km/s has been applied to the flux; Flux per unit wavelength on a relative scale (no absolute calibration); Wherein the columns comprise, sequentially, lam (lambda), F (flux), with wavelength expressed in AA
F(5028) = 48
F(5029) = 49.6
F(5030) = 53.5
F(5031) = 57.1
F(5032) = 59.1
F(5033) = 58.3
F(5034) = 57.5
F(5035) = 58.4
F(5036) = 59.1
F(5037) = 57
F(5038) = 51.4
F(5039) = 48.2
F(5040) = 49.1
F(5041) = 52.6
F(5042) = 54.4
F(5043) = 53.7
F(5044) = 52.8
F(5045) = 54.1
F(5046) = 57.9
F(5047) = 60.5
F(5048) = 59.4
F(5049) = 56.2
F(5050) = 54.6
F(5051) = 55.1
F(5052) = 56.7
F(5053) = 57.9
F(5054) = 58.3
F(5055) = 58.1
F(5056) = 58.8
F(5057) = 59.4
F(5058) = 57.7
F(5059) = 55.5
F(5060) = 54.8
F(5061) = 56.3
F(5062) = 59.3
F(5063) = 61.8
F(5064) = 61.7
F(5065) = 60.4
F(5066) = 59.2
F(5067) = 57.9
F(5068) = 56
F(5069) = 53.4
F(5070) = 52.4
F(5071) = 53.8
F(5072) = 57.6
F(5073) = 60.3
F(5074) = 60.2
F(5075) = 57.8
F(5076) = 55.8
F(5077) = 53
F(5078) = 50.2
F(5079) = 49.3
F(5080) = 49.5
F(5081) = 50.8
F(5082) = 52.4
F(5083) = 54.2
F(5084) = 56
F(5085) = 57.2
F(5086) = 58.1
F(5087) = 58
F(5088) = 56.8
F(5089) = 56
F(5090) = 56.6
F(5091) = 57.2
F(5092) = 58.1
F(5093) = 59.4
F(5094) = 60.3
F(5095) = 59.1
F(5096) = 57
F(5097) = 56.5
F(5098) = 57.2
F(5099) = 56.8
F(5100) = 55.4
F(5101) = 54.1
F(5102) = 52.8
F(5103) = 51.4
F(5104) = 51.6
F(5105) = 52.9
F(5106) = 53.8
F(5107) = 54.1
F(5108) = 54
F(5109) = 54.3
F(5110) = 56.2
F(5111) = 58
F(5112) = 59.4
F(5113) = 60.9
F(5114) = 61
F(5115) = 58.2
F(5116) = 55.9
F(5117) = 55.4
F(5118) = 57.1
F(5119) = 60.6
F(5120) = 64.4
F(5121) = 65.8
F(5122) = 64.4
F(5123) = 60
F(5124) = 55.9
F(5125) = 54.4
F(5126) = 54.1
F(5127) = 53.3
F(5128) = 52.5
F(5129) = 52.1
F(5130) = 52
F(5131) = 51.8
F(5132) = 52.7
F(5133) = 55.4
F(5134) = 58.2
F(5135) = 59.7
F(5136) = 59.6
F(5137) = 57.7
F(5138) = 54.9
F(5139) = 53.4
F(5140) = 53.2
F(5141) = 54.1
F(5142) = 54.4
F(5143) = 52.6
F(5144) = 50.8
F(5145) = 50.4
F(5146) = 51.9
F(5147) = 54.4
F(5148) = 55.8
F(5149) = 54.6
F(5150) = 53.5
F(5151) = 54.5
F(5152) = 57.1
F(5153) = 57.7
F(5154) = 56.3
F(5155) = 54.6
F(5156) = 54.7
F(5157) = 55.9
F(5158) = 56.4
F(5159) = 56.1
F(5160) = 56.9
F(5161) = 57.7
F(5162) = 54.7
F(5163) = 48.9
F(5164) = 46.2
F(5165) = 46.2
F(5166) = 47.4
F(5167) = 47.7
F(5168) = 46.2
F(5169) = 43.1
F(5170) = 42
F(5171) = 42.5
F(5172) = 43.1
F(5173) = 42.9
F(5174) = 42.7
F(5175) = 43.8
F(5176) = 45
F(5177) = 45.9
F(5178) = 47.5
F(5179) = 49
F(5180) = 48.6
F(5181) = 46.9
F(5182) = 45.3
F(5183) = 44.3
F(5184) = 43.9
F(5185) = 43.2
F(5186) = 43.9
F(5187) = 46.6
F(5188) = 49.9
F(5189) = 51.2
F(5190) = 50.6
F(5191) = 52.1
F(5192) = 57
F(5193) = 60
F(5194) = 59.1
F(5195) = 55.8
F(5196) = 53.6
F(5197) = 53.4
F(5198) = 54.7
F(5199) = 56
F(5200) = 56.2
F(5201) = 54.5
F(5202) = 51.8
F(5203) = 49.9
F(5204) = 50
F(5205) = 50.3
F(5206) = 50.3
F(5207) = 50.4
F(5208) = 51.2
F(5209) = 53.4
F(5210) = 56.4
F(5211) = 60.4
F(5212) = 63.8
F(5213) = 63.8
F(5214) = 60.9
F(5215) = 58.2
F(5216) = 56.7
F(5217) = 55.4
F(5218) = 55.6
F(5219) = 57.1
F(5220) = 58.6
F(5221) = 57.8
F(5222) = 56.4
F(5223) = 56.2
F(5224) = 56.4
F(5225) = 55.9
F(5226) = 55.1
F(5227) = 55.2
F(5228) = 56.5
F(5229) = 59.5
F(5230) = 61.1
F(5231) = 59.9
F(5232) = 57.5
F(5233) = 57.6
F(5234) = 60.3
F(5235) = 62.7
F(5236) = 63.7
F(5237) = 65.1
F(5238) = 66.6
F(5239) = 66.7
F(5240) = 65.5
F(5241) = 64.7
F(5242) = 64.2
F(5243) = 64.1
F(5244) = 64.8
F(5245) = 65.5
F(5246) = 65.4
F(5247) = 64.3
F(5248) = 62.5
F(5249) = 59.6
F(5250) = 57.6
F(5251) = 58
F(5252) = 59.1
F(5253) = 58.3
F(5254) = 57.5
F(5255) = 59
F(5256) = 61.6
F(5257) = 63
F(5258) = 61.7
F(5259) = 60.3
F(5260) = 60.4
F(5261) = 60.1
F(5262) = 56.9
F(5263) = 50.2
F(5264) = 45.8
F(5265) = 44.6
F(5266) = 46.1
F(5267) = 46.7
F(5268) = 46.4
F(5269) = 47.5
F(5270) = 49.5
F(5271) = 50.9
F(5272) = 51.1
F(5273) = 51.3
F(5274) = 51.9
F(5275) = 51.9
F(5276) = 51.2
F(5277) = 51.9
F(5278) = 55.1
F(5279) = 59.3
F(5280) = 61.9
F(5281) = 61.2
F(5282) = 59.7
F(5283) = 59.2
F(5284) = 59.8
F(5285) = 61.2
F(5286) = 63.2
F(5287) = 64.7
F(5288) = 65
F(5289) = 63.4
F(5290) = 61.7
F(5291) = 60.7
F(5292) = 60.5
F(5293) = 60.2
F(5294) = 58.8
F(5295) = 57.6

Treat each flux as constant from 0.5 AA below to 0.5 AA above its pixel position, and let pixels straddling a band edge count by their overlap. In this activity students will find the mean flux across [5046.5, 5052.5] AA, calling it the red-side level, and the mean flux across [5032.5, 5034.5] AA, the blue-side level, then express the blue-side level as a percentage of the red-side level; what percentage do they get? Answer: 101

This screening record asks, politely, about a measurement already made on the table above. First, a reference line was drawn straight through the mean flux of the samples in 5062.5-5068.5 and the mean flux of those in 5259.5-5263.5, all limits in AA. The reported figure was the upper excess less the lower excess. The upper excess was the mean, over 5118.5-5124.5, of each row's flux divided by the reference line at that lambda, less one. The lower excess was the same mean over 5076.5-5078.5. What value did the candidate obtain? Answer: 0.18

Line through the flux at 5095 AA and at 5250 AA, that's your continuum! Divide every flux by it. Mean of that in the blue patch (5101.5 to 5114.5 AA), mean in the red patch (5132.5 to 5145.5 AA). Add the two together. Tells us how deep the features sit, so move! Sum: 1.88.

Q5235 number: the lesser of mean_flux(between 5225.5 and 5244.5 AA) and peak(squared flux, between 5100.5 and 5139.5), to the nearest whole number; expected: 62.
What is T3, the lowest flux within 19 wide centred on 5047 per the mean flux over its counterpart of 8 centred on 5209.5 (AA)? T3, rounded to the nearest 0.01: 0.86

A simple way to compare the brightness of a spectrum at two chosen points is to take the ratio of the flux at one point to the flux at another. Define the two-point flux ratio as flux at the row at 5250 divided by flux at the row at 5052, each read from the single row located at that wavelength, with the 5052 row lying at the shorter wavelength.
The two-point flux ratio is 1.02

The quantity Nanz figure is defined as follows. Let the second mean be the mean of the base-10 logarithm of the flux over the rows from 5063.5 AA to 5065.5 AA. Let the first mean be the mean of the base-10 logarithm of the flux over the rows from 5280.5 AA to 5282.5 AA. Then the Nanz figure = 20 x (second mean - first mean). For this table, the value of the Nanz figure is 0.1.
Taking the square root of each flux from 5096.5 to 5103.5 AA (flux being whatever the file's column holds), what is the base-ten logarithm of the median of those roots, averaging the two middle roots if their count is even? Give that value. 0.872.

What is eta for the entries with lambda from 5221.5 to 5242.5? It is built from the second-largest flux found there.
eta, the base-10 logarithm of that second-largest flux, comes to 1.82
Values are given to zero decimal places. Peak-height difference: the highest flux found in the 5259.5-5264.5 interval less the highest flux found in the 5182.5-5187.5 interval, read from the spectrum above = 14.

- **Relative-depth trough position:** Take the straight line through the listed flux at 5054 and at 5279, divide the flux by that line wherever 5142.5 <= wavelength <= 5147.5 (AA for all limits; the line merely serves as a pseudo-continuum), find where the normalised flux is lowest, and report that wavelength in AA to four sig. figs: 5145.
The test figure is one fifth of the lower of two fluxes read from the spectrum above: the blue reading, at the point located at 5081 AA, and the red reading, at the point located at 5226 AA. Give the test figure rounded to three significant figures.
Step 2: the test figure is 10.2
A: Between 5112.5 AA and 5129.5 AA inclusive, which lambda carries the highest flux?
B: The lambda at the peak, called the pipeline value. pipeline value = 5121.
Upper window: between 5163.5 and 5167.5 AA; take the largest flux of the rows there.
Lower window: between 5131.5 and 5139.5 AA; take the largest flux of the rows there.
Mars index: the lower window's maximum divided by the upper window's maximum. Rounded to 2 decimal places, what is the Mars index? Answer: 1.25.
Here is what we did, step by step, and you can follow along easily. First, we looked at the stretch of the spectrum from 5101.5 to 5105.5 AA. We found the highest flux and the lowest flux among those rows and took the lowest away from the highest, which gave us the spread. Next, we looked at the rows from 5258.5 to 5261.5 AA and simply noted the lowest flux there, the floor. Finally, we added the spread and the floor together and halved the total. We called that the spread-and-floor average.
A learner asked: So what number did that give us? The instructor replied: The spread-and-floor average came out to 30.8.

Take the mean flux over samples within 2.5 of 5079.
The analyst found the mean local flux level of 51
